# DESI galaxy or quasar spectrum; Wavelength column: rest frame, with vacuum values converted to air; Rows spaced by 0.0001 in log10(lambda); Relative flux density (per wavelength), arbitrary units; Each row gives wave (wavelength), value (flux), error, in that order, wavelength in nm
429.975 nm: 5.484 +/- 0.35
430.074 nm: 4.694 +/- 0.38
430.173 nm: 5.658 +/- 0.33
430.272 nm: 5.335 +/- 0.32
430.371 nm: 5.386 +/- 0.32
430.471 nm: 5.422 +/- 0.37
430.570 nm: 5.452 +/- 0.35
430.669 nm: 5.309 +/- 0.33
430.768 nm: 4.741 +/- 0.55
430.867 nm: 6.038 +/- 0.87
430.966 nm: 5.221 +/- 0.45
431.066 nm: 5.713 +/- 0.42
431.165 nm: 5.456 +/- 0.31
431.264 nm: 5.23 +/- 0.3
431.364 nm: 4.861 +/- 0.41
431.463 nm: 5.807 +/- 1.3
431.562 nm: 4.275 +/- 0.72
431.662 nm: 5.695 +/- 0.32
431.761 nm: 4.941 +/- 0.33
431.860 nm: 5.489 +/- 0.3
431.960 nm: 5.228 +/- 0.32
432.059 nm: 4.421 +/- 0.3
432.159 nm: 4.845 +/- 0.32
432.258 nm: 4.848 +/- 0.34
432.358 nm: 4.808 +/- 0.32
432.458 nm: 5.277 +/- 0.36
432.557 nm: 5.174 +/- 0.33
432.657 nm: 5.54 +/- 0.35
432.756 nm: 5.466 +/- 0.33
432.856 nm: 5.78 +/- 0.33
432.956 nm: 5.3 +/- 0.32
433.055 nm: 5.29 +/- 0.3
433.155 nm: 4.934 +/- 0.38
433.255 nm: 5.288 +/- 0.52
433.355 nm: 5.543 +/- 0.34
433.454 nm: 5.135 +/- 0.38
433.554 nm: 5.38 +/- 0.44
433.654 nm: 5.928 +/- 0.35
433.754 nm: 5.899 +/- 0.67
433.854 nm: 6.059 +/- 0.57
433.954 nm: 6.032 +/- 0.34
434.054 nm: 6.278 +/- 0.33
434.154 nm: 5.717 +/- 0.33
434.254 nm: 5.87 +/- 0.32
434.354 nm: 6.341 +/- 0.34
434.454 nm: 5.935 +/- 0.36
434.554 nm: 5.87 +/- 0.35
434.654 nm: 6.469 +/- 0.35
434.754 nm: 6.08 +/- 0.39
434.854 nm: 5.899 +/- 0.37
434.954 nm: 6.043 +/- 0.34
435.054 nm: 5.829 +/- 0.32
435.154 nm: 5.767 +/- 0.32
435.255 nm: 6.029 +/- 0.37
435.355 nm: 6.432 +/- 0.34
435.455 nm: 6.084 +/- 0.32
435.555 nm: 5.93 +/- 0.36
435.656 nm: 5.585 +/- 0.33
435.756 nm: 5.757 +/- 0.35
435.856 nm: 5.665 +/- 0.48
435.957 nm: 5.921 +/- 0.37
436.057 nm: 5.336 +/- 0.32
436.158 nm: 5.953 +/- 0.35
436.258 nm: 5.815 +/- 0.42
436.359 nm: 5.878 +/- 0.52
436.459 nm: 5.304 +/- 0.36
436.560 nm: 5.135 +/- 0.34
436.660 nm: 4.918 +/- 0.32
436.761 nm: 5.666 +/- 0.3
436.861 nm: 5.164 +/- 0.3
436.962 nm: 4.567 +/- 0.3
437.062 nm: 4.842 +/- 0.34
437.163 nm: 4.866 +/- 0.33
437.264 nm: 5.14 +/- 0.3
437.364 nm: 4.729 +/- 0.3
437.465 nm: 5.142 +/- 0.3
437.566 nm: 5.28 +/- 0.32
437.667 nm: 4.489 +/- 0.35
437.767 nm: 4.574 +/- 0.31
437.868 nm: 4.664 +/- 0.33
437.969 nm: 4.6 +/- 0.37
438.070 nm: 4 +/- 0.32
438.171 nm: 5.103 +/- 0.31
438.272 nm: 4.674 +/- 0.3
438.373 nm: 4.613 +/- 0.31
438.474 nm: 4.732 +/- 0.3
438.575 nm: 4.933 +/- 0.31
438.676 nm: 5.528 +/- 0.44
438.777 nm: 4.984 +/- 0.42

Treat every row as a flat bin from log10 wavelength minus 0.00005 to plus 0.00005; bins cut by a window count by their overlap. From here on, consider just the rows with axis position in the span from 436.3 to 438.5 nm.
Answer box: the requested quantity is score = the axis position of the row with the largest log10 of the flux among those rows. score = 436.359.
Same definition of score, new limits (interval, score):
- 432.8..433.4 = 432.856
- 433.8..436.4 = 434.654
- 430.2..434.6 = 434.354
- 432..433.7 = 433.654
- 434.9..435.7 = 435.355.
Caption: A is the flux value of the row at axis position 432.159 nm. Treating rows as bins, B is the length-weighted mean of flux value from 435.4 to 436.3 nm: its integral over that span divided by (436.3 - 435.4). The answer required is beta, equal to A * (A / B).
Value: 4.1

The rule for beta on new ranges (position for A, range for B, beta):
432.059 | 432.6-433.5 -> 3.6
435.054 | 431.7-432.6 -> 6.8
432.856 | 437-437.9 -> 6.9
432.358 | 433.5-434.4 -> 3.9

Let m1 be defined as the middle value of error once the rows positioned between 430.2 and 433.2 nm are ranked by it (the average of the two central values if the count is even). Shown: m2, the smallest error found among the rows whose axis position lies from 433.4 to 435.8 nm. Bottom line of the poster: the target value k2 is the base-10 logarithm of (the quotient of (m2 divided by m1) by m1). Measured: 0.47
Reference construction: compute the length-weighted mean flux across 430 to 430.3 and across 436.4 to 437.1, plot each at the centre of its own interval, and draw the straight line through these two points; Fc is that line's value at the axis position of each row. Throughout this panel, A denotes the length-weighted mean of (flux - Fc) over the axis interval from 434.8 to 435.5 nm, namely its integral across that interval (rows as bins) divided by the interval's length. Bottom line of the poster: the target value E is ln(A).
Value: -0.14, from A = 0.87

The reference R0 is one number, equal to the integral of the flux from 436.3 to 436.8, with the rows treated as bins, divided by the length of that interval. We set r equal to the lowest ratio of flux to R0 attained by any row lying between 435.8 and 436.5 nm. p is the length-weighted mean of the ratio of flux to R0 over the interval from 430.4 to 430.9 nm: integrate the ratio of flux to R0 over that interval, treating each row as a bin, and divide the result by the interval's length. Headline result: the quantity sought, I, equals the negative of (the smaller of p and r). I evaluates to -0.99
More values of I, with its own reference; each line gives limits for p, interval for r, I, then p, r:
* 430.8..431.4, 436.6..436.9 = -0.91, 1.01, 0.915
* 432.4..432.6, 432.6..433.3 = -0.92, 0.97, 0.918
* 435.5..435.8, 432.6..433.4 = -0.92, 1.07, 0.918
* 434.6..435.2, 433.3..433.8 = -0.96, 1.12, 0.955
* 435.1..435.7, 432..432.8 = -0.82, 1.11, 0.822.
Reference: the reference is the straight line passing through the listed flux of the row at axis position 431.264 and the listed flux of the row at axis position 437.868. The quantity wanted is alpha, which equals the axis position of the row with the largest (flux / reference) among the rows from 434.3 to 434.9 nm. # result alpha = 434.654 nm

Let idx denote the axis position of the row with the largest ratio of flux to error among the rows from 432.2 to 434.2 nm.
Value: 434.054 nm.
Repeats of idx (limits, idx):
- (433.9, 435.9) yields 434.054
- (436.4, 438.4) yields 436.761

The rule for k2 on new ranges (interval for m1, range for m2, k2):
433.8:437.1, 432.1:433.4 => 0.41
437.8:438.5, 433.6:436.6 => 0.52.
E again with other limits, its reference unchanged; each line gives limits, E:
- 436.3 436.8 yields -1.31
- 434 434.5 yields -0.14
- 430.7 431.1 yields -1.70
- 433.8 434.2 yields -0.15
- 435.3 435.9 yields -0.24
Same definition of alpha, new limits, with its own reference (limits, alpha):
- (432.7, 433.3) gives 432.856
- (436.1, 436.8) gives 436.158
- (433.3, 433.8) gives 433.654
